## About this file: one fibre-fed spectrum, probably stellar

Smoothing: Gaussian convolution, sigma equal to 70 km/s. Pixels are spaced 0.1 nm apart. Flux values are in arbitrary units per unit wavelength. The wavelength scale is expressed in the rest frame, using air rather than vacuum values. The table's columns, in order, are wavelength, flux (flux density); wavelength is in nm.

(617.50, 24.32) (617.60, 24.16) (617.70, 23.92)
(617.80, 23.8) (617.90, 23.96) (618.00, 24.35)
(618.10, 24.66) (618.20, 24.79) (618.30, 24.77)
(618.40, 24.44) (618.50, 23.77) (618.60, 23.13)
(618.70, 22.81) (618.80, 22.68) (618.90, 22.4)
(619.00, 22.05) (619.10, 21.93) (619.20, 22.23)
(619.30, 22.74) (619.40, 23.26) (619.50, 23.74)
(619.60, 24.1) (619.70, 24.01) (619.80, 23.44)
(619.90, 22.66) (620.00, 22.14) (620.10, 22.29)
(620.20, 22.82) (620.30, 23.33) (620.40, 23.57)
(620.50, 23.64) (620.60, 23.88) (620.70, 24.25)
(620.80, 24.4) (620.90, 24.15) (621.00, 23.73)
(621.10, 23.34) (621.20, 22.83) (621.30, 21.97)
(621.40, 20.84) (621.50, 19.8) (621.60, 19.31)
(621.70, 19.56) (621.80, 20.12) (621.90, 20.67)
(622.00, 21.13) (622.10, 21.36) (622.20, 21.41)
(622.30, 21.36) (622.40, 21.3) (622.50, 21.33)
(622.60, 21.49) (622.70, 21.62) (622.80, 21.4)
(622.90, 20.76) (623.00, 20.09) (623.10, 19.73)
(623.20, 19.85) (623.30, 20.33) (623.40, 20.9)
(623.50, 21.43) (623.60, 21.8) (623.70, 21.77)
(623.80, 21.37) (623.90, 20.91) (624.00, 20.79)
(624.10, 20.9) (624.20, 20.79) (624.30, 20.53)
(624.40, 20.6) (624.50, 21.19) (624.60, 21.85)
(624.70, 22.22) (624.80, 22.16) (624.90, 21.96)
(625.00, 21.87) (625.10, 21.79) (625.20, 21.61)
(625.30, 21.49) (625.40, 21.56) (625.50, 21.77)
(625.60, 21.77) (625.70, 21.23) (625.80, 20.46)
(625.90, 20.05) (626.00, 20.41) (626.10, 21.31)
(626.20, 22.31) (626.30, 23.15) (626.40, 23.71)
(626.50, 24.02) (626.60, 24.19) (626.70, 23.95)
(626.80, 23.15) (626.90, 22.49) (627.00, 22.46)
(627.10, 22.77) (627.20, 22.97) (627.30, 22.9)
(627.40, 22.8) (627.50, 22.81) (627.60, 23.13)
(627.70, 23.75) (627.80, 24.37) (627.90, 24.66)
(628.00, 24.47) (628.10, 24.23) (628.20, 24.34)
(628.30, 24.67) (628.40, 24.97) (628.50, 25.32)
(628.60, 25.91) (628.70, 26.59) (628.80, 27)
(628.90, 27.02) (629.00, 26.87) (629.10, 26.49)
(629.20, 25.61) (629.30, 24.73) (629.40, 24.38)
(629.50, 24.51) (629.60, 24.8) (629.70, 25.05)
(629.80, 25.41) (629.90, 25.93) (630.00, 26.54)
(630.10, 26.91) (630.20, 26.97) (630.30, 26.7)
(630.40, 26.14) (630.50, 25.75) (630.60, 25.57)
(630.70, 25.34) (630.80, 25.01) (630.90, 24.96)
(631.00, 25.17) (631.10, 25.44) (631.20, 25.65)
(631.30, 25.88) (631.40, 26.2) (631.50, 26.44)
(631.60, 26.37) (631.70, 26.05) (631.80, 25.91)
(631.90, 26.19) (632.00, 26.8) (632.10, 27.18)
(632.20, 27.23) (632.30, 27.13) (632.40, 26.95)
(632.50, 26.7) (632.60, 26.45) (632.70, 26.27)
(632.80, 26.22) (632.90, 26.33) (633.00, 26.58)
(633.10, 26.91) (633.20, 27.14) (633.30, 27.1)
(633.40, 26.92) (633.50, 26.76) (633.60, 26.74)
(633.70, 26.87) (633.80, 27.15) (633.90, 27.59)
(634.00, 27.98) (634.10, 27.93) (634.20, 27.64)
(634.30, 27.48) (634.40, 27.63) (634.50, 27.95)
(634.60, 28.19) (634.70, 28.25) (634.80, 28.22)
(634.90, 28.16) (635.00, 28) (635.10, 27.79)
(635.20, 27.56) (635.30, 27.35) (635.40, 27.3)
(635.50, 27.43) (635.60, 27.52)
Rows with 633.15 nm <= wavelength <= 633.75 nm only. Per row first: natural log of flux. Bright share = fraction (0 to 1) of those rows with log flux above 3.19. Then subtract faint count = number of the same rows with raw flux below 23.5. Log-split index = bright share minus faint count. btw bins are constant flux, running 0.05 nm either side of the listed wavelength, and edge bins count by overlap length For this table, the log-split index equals 1.0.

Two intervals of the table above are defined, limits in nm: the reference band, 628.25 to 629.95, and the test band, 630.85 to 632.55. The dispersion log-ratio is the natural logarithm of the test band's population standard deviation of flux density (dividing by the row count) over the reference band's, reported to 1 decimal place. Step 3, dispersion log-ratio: -0.3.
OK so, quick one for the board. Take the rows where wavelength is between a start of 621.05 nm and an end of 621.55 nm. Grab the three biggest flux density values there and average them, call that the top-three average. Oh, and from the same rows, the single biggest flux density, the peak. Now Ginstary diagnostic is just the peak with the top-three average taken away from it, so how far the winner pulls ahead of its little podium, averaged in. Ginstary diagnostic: 0.63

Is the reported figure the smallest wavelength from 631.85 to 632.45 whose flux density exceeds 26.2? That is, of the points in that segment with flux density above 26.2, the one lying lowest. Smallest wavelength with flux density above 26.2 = 632.00 nm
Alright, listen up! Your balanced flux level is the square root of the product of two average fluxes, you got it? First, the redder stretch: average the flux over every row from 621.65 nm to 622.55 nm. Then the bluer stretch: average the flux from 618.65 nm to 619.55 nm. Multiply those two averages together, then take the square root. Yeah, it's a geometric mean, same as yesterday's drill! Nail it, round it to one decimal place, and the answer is 21.8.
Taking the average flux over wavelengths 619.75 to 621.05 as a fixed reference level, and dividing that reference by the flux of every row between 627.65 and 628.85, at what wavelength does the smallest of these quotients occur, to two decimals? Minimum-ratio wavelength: 628.80 nm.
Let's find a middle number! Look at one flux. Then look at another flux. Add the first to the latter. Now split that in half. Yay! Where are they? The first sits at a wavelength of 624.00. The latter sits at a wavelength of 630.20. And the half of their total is 23.9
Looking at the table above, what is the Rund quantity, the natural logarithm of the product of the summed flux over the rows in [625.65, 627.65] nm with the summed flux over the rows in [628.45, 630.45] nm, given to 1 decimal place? 12.4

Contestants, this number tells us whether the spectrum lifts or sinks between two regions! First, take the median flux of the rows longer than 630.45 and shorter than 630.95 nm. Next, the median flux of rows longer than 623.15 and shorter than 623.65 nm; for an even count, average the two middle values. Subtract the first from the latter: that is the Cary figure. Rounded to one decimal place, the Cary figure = -4.4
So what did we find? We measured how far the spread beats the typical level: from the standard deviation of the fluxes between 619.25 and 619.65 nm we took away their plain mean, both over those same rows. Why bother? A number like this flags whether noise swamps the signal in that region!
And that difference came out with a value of -22.9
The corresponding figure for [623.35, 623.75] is -21.1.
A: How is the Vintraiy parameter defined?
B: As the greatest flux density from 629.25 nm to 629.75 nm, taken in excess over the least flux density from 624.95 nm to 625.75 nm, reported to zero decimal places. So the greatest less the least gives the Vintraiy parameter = 4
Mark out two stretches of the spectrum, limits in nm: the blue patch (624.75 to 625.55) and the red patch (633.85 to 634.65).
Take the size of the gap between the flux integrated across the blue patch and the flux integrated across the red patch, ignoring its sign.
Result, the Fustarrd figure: 4.8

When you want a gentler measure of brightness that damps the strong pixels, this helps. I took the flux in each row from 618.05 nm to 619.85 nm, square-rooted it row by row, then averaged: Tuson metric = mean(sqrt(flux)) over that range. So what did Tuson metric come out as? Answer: 4.8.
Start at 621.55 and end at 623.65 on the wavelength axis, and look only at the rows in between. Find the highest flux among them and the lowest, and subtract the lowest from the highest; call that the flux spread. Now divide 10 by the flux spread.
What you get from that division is 4.0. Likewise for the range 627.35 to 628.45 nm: 4.6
